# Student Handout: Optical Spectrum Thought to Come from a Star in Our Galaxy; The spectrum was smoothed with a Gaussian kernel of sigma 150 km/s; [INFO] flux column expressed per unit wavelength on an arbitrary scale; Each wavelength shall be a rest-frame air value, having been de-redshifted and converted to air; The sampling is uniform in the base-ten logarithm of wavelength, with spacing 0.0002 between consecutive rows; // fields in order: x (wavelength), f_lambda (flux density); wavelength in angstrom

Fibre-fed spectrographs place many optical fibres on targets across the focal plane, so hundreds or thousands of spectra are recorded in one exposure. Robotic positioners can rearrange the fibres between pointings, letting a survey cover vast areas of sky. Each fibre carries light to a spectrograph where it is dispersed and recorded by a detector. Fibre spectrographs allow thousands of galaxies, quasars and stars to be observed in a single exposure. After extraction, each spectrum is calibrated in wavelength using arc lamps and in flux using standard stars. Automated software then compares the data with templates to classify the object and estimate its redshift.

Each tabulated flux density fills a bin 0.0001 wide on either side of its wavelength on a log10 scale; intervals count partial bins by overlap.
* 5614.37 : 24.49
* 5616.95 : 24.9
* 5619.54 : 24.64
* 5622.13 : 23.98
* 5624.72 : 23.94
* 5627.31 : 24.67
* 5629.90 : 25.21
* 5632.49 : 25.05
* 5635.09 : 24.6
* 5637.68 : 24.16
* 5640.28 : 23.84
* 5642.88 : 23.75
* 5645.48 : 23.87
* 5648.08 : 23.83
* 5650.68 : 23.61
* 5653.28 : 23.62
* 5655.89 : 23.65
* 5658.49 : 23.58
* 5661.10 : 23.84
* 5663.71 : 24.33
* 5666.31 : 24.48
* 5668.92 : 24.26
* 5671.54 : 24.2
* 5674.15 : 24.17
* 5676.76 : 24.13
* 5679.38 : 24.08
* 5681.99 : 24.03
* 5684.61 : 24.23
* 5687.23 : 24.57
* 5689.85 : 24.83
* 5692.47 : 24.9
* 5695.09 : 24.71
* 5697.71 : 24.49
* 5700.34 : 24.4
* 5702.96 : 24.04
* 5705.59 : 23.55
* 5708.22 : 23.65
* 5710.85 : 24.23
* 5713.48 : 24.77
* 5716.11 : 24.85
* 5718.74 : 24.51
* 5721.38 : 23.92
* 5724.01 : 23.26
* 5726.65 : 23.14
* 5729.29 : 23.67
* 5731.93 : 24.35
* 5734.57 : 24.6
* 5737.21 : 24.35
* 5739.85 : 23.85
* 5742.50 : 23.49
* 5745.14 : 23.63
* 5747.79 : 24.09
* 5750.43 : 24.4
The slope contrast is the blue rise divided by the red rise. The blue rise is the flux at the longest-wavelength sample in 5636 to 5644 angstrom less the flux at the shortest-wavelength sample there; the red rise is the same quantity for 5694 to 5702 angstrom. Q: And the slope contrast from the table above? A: 1.3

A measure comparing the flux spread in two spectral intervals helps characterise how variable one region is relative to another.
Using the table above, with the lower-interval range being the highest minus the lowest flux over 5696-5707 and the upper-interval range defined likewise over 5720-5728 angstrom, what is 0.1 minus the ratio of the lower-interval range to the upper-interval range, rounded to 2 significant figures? -1.1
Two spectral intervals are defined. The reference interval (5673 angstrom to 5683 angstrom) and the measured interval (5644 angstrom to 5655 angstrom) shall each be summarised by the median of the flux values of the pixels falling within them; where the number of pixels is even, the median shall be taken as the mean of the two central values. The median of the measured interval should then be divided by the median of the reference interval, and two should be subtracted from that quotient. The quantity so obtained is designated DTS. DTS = -1.02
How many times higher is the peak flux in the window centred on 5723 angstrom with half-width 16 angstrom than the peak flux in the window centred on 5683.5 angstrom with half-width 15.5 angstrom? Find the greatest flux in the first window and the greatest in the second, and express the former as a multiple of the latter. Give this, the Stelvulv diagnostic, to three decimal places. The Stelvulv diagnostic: 0.998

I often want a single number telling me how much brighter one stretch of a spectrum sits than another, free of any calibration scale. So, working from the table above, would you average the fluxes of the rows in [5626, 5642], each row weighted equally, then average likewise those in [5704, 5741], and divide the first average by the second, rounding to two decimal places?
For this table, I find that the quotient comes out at 1.02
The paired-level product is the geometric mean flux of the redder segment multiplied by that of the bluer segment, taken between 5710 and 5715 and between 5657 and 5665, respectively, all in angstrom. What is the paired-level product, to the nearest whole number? 586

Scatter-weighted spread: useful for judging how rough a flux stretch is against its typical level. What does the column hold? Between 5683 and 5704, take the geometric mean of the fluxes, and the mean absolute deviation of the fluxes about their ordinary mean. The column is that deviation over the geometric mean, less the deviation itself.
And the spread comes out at -0.22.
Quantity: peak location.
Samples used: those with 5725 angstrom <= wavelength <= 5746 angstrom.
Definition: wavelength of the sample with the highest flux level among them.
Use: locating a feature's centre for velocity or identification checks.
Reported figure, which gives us 5734.57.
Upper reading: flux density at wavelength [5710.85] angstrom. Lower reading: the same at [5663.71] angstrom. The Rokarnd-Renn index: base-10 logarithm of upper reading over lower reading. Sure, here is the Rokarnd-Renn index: -0.0018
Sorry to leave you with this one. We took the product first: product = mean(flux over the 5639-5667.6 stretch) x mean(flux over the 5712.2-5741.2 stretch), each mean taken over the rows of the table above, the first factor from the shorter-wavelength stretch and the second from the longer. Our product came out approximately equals 575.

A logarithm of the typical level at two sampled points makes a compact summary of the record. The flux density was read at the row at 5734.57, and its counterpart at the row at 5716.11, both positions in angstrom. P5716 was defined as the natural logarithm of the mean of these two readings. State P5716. 3.21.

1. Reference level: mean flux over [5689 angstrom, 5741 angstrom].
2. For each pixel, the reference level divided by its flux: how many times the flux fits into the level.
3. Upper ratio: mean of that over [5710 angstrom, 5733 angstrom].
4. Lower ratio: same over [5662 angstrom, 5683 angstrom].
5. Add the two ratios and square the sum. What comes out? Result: 4.02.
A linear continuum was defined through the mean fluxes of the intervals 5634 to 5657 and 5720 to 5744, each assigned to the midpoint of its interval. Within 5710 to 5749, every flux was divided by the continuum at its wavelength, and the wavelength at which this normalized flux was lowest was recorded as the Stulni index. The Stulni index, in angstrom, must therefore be 5726.65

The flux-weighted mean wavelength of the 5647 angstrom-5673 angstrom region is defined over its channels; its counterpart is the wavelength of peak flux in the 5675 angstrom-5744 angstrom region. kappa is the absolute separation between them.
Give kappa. 32.6 angstrom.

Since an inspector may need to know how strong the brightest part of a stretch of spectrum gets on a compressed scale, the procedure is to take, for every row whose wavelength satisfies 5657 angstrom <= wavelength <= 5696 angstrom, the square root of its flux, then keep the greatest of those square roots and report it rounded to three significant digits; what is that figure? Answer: 4.99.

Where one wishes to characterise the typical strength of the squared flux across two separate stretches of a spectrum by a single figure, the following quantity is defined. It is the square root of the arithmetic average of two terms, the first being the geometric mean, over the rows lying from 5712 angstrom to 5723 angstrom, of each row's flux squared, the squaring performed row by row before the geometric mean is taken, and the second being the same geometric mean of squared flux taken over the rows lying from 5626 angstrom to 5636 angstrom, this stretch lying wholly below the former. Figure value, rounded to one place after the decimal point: 24.7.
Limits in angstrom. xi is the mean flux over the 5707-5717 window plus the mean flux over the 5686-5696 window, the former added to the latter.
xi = 49.1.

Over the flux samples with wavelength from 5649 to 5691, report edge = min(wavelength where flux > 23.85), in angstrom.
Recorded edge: 5663.71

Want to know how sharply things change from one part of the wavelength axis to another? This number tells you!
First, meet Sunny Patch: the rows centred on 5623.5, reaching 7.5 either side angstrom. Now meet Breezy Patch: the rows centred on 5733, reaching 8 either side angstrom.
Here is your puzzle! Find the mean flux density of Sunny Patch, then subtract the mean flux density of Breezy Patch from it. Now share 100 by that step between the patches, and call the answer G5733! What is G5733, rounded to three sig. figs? 178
